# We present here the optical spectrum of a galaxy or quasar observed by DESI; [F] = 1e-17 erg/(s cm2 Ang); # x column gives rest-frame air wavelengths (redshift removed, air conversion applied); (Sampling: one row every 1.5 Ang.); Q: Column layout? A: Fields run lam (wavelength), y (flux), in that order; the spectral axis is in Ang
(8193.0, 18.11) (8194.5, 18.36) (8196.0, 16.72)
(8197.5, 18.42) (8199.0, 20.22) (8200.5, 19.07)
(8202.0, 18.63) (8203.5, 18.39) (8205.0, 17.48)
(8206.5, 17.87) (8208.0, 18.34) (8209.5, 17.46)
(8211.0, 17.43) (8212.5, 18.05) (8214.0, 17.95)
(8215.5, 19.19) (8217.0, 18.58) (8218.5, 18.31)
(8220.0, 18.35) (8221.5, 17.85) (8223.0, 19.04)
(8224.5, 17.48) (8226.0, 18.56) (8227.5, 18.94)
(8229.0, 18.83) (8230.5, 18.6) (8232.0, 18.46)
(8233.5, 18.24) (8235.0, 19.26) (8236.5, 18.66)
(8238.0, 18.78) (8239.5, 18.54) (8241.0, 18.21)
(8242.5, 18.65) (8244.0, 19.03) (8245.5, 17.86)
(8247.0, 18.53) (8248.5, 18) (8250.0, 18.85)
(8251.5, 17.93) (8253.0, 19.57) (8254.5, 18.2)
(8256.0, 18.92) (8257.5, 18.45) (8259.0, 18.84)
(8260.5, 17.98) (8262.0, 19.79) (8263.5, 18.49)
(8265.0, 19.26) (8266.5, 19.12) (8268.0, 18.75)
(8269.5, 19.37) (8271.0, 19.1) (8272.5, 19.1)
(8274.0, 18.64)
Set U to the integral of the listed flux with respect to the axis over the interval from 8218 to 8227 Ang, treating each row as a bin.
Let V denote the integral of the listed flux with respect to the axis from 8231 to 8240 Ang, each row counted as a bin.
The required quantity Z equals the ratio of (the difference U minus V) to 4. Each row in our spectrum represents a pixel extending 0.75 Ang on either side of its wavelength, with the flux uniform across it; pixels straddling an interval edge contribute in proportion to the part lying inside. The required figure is -1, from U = 165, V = 168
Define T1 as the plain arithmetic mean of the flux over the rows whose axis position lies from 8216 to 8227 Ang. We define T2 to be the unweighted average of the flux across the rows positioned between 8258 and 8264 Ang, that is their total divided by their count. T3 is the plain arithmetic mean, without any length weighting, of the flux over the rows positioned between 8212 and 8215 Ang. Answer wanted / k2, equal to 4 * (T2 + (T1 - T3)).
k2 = 76.3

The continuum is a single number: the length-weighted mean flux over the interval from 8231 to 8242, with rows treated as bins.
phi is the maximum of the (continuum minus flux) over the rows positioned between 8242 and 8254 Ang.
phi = 0.73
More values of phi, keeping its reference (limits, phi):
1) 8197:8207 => 1.11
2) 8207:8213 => 1.16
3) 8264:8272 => -0.16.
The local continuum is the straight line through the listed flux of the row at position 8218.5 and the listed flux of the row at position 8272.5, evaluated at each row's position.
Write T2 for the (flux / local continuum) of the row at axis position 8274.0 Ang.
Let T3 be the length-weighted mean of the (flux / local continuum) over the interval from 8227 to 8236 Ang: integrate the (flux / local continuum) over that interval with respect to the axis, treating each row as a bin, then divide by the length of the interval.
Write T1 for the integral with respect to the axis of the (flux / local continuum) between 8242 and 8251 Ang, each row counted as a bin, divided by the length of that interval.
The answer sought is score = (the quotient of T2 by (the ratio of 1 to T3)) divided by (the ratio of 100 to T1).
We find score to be 0.0097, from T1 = 0.99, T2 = 0.97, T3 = 1.01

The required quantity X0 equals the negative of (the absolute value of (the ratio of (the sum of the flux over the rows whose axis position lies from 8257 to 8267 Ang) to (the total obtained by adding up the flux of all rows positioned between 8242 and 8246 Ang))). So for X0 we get -2.4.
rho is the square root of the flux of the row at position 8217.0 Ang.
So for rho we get 4.31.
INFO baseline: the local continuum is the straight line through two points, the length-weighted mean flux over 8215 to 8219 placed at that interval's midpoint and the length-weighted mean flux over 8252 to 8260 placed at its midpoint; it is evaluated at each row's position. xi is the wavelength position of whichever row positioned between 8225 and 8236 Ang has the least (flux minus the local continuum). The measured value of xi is 8233.5 Ang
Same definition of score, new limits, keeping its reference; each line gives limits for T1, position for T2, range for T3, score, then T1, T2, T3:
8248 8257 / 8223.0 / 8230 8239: 0.0103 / 0.99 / 1.04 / 1.01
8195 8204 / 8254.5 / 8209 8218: 0.0099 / 1.03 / 0.97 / 0.99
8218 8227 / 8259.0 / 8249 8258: 0.0098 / 1.00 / 1.00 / 0.99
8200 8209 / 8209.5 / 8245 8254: 0.0095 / 1.01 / 0.96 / 0.98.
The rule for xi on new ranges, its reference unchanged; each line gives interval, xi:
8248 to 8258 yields 8251.5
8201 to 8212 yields 8211.0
